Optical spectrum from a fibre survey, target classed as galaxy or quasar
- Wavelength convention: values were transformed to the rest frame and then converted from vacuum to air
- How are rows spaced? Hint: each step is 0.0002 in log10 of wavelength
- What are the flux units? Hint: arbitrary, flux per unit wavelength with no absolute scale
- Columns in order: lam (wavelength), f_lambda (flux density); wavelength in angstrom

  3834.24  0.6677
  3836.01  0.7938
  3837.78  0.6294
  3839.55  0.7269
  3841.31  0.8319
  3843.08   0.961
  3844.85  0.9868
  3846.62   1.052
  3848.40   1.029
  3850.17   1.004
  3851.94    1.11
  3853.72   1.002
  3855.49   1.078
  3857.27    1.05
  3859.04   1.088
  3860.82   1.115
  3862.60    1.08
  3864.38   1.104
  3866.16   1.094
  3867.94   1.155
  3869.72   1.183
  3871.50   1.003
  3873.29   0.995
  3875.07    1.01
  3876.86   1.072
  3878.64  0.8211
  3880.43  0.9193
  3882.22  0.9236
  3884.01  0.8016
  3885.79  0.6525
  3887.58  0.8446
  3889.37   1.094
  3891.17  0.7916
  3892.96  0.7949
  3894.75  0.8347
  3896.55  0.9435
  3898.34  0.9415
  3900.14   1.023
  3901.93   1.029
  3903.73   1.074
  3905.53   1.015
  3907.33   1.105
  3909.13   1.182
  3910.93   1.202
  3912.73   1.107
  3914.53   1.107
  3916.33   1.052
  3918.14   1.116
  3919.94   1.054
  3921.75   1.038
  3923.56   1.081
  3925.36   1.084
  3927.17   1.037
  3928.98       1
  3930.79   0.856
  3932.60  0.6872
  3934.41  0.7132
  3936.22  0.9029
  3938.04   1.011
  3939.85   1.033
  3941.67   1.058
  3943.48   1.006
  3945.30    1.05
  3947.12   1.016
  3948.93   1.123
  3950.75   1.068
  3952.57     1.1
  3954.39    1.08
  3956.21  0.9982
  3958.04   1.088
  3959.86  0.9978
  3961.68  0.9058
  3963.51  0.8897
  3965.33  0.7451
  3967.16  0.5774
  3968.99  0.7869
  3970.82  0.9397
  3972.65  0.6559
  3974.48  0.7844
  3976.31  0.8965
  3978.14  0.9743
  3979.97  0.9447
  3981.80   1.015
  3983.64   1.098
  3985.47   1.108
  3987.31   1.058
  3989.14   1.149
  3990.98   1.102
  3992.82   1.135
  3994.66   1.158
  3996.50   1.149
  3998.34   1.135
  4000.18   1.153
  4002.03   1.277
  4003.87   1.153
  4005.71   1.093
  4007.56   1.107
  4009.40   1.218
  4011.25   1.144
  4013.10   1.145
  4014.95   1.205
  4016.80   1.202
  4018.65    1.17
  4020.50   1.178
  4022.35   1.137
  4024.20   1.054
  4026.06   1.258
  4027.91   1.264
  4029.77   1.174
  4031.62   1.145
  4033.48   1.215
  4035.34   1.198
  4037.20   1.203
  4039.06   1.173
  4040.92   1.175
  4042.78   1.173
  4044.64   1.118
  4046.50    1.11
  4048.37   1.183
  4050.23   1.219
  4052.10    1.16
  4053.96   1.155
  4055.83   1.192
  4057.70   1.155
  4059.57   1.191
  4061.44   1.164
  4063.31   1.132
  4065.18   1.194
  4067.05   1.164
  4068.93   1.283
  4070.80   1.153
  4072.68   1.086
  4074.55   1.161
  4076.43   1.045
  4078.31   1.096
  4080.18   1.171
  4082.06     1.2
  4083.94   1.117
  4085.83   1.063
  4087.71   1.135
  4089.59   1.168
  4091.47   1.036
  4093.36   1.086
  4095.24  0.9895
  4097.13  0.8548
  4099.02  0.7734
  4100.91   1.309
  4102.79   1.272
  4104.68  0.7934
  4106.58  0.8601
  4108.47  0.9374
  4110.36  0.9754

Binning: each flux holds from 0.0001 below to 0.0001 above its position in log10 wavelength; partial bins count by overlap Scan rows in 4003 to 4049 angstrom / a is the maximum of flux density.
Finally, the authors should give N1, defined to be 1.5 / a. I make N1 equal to 1.19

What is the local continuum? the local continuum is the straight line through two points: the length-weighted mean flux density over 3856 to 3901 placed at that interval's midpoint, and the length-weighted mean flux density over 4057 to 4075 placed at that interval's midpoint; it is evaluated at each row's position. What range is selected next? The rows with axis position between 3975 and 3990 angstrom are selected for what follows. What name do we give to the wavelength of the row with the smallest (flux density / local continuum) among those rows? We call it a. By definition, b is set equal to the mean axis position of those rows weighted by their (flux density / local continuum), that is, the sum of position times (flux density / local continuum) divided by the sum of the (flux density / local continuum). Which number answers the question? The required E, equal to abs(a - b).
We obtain 6.7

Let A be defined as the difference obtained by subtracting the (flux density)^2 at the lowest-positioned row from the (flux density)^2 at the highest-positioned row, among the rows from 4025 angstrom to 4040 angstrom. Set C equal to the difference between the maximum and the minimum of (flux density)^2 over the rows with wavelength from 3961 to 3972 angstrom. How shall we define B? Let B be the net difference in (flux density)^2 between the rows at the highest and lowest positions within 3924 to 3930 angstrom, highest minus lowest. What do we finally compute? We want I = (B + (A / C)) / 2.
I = -0.28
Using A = -0.21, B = -0.18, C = 0.55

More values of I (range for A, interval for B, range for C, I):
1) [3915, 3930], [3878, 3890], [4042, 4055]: 0.05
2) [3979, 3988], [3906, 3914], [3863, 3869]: 0.83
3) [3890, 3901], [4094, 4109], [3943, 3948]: 2.27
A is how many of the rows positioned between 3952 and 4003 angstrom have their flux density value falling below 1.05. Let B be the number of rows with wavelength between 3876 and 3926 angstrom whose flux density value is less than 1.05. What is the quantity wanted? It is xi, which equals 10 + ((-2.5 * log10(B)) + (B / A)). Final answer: 8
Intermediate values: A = 14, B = 15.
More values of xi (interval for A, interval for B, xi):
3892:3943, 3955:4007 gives 8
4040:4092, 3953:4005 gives 14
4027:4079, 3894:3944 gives 23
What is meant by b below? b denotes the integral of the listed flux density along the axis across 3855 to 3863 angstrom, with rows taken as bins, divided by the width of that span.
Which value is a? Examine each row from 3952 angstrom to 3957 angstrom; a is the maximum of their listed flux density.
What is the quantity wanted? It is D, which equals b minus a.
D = -0.018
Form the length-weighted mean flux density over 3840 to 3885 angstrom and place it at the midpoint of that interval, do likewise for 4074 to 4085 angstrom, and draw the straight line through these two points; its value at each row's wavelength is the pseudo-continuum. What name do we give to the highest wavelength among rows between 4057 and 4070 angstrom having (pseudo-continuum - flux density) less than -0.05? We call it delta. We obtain 4068.93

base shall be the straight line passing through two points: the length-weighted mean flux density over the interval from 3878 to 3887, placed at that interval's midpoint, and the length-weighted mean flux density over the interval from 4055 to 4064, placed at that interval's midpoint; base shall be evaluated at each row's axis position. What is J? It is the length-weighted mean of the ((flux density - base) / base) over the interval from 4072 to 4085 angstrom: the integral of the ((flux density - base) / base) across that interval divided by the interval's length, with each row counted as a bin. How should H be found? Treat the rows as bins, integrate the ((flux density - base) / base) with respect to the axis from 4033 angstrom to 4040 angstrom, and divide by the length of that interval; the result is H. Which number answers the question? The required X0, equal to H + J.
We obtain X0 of 0.000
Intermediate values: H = 0.07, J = -0.07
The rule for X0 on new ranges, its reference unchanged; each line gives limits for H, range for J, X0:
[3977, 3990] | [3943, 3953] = 0.141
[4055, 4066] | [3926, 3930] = 0.117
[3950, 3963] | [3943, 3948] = 0.147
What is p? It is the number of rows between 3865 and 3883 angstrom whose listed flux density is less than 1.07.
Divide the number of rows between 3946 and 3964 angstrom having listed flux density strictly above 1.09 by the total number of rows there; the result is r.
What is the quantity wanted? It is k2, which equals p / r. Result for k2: 30.0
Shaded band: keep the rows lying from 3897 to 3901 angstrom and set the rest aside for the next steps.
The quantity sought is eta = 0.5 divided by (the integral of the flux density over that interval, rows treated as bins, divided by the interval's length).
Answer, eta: 0.51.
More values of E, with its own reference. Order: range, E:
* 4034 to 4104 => 31.1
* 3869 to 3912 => 4.8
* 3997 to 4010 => 1.9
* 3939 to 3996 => 0.1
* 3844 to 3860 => 7.2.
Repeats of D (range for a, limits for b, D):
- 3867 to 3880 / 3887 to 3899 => -0.291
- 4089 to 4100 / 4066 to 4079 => -0.026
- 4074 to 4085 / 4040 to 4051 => -0.037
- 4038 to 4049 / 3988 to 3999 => -0.046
